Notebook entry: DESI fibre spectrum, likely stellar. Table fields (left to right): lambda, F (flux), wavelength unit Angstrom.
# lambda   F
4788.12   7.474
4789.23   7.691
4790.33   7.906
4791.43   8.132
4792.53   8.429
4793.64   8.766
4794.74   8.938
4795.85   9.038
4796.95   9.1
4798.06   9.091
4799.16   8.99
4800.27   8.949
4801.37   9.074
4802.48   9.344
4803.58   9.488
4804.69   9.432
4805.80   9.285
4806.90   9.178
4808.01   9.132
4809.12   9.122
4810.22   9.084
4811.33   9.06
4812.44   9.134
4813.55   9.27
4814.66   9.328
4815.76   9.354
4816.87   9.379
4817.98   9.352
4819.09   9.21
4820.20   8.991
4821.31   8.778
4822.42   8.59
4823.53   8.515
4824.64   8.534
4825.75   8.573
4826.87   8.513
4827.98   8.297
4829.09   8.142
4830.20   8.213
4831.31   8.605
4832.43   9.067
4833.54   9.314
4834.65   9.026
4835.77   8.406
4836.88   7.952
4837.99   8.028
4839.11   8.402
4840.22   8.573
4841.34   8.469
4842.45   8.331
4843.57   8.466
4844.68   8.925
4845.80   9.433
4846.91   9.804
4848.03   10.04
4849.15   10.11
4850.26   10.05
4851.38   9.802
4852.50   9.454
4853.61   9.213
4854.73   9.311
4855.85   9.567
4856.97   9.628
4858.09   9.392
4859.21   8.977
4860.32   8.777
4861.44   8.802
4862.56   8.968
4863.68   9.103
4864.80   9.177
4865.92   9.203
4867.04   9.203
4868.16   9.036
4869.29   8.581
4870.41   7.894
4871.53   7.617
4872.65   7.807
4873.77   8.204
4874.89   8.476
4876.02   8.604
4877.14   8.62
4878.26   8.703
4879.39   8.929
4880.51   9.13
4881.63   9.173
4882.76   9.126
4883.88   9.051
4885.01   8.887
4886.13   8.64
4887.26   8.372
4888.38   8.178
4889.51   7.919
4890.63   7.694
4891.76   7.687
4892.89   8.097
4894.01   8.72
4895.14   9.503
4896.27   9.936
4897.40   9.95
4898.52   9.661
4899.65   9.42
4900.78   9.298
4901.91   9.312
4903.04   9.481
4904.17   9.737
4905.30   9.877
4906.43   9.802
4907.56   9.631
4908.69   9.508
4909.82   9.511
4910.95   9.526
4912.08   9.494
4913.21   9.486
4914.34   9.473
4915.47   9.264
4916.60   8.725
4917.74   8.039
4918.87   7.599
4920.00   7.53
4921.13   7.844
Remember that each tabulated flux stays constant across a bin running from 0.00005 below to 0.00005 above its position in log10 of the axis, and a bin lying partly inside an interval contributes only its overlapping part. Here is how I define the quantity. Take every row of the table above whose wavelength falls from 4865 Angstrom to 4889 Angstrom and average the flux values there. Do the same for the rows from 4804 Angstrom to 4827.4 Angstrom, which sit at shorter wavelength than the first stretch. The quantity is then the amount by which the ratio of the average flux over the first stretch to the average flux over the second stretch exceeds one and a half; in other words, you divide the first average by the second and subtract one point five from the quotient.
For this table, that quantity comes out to -0.54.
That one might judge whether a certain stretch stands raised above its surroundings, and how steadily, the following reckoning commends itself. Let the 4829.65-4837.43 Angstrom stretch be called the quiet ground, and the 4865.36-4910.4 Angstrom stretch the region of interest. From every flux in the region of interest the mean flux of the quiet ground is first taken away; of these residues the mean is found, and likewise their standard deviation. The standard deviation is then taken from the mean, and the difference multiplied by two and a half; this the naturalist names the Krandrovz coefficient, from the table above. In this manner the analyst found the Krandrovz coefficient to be -1.1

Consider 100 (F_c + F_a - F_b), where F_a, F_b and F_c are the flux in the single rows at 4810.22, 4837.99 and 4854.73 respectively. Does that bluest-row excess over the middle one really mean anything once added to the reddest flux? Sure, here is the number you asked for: 1037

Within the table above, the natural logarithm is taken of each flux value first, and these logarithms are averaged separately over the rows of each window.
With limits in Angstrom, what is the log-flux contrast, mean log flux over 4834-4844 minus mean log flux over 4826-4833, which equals -0.01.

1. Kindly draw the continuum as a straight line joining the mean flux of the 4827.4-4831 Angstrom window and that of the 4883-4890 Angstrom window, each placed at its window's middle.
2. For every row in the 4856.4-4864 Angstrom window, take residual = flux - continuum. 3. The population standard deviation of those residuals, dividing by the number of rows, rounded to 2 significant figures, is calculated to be 0.30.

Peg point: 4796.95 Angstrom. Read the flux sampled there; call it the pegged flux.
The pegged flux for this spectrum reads 9.1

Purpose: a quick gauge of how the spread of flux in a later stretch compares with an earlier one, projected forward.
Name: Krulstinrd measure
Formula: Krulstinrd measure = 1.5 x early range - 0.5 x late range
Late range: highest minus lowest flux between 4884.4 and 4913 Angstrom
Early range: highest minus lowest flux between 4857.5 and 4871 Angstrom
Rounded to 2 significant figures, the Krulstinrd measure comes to 1.1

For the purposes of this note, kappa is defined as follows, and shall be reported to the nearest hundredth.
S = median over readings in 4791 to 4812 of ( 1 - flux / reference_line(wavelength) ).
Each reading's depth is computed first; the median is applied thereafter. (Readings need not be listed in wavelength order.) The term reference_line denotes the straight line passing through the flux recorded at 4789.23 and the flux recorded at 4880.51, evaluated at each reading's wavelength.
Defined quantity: -0.15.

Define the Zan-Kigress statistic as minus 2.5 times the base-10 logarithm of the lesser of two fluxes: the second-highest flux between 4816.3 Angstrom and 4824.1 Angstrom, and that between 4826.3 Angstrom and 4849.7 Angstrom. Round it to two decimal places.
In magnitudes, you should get -2.43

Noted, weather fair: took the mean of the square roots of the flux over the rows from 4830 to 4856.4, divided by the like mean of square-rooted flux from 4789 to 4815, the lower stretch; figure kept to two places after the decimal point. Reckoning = 1.00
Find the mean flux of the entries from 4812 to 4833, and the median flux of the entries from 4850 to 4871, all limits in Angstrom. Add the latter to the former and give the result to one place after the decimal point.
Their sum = 18.0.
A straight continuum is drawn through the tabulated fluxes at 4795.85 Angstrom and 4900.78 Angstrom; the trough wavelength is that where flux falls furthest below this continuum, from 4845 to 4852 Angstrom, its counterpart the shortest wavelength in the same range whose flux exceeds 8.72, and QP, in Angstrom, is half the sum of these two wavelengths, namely 4845.8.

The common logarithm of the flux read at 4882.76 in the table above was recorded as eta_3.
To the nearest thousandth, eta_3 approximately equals 0.960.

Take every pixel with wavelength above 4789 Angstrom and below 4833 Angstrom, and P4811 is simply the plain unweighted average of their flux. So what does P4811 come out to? 8.9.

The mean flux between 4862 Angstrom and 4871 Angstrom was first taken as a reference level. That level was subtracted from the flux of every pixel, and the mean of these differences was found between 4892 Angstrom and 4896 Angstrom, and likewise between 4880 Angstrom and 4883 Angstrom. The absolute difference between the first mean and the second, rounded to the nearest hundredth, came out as 0.37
